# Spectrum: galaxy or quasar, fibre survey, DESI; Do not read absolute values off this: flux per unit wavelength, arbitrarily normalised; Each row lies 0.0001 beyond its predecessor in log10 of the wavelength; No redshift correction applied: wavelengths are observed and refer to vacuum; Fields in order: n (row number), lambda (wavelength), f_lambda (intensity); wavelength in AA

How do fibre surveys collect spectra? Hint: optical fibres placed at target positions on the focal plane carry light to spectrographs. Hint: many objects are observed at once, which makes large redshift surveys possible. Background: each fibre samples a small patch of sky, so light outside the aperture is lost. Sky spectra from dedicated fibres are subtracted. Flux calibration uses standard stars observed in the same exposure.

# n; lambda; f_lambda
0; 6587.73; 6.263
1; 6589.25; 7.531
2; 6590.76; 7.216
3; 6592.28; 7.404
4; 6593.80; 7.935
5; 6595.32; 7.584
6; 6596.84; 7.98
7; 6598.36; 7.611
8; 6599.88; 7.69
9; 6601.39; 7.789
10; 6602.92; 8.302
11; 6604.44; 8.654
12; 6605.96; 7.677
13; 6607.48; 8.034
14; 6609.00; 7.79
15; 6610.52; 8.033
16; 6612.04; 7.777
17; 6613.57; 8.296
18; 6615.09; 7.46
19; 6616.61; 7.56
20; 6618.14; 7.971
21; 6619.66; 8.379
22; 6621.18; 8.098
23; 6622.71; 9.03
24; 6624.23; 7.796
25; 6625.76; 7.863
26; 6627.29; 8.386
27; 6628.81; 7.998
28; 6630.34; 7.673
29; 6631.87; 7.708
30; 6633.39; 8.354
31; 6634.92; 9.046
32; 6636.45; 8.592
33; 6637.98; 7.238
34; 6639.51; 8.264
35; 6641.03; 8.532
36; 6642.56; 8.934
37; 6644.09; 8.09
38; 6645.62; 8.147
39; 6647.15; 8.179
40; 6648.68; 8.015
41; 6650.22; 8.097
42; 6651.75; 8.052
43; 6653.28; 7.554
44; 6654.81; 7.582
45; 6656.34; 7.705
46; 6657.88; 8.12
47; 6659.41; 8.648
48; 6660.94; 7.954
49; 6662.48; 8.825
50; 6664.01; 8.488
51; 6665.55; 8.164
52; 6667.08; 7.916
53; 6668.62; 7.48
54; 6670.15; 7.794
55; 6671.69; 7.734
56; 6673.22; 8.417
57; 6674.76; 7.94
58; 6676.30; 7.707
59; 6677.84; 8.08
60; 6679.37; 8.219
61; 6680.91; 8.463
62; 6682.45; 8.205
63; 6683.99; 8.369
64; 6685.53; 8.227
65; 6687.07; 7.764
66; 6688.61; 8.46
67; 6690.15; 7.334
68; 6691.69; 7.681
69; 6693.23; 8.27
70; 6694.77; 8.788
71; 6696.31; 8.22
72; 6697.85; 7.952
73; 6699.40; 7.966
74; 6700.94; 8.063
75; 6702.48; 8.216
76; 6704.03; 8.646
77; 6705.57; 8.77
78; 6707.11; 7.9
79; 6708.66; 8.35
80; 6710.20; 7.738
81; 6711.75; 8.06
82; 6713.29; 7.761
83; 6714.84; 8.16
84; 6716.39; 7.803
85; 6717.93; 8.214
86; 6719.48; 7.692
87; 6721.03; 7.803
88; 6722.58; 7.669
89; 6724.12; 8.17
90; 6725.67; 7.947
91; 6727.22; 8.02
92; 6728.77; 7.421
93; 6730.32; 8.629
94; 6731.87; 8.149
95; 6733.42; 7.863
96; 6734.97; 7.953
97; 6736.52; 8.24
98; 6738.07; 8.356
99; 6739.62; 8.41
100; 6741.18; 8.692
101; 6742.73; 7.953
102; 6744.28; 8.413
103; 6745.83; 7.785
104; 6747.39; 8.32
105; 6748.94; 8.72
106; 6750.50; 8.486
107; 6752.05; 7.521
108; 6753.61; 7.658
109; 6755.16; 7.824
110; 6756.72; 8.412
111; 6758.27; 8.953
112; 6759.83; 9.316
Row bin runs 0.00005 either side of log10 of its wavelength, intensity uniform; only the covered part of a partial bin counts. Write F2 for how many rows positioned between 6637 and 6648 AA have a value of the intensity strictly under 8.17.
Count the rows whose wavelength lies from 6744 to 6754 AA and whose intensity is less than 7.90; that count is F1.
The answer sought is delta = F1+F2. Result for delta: 6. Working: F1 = 3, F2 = 3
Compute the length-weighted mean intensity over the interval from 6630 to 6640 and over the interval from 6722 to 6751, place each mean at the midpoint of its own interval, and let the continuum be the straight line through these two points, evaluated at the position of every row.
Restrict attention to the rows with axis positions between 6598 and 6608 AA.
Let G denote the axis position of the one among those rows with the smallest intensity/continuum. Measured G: 6598.36 AA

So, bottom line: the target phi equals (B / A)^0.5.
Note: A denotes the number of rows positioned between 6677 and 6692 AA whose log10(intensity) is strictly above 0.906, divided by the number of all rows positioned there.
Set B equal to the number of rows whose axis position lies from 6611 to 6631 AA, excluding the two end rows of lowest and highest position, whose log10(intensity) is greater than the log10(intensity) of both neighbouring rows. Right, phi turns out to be 2.4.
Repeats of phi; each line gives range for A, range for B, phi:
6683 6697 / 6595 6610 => 2.1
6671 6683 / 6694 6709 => 1.3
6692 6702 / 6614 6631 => 2.1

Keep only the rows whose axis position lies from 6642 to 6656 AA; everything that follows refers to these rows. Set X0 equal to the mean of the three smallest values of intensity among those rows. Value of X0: 7.72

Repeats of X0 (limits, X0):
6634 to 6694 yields 7.35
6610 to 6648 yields 7.42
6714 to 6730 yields 7.59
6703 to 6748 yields 7.59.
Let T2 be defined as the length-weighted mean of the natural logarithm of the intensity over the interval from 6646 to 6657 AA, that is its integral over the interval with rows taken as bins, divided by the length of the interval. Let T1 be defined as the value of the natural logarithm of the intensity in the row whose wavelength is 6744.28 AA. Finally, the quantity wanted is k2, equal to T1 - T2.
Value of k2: 0.064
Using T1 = 2.13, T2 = 2.07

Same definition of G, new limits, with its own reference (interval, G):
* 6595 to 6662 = 6637.98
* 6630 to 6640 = 6637.98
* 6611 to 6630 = 6615.09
